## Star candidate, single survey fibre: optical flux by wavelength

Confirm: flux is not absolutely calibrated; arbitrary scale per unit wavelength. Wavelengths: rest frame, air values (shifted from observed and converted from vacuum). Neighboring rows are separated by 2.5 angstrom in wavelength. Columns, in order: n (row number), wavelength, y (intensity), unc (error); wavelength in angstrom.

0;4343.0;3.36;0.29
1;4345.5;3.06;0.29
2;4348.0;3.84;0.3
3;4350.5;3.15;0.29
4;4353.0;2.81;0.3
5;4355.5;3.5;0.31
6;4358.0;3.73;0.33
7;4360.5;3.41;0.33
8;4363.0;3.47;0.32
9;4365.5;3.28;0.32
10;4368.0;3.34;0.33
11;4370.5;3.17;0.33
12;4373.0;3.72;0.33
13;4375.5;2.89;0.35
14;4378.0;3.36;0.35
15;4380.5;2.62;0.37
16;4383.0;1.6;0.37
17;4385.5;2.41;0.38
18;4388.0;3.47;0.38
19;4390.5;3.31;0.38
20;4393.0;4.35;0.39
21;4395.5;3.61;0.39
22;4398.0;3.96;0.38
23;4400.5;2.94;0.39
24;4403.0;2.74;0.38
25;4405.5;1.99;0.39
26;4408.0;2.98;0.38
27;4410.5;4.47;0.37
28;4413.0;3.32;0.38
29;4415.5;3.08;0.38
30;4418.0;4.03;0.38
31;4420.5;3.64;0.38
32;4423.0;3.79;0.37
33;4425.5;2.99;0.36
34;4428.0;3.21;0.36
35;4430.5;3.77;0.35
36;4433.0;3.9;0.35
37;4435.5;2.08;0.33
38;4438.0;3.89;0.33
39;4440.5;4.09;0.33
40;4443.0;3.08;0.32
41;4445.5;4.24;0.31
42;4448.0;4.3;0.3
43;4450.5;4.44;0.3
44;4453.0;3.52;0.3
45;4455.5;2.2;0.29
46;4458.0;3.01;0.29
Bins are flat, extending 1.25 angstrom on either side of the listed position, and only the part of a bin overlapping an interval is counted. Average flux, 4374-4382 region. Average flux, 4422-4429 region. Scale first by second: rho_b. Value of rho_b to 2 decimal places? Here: 0.89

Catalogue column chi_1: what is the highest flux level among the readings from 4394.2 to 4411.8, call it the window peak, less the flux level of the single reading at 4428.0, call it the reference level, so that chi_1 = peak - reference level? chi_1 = 1.3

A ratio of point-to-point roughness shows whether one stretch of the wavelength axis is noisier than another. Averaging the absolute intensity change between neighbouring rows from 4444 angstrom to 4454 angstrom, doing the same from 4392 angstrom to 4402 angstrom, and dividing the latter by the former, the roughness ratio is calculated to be 1.88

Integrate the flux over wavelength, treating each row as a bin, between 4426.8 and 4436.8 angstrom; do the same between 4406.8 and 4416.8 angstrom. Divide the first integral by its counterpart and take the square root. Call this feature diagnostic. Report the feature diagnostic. 0.97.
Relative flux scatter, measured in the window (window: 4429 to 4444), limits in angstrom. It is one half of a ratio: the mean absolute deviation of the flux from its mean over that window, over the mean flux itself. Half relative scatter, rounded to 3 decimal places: 0.085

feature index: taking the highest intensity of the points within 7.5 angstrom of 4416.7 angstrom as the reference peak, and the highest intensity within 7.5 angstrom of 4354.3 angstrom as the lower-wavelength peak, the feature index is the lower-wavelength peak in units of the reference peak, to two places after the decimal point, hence 0.86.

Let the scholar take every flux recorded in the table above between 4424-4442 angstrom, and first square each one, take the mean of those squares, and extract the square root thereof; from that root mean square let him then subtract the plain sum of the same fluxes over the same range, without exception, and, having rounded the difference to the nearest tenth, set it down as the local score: -20.4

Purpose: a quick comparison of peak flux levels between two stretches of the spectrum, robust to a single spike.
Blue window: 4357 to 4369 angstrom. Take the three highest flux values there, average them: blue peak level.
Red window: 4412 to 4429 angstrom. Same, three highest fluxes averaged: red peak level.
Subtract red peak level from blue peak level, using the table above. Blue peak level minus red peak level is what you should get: -0.28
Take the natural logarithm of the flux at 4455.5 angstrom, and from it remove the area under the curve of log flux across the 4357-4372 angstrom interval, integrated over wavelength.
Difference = -18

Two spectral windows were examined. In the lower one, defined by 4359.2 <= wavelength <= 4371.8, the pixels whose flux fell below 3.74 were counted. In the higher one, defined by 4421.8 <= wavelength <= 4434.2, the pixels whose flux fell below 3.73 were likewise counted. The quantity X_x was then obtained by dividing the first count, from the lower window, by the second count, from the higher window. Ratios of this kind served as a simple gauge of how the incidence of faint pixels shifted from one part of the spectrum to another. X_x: 2.50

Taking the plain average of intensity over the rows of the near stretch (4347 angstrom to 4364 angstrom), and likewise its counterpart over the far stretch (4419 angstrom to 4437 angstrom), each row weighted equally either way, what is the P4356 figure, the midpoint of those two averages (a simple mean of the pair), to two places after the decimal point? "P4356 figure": 3.38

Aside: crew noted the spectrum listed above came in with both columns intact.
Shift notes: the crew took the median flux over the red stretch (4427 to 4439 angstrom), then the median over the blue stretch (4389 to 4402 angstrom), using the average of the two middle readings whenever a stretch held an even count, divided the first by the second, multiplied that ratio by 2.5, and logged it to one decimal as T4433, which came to 2.6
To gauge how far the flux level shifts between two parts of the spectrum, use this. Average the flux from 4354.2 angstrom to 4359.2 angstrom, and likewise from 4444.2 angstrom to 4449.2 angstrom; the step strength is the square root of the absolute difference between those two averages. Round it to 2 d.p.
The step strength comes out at 0.81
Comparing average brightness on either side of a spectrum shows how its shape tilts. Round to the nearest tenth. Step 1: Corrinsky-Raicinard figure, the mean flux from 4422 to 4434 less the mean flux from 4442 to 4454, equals -0.4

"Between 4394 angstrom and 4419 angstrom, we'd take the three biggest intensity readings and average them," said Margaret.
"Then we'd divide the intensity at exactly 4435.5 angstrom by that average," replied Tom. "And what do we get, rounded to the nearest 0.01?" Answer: 0.50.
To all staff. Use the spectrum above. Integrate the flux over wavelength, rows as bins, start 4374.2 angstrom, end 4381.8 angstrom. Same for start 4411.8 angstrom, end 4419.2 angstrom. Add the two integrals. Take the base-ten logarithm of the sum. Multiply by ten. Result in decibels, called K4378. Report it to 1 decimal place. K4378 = 16.8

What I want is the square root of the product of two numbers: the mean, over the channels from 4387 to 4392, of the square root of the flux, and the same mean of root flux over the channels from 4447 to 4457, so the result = 1.86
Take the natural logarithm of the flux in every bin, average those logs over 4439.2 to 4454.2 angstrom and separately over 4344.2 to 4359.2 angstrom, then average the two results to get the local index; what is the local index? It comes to 1.28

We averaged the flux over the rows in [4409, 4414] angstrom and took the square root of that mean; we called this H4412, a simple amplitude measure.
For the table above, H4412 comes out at 1.97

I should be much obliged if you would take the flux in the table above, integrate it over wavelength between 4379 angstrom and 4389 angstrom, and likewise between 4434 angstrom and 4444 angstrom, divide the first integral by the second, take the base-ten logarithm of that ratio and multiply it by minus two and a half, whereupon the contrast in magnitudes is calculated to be 0.29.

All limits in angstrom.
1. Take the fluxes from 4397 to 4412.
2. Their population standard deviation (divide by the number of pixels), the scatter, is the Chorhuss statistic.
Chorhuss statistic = 0.81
